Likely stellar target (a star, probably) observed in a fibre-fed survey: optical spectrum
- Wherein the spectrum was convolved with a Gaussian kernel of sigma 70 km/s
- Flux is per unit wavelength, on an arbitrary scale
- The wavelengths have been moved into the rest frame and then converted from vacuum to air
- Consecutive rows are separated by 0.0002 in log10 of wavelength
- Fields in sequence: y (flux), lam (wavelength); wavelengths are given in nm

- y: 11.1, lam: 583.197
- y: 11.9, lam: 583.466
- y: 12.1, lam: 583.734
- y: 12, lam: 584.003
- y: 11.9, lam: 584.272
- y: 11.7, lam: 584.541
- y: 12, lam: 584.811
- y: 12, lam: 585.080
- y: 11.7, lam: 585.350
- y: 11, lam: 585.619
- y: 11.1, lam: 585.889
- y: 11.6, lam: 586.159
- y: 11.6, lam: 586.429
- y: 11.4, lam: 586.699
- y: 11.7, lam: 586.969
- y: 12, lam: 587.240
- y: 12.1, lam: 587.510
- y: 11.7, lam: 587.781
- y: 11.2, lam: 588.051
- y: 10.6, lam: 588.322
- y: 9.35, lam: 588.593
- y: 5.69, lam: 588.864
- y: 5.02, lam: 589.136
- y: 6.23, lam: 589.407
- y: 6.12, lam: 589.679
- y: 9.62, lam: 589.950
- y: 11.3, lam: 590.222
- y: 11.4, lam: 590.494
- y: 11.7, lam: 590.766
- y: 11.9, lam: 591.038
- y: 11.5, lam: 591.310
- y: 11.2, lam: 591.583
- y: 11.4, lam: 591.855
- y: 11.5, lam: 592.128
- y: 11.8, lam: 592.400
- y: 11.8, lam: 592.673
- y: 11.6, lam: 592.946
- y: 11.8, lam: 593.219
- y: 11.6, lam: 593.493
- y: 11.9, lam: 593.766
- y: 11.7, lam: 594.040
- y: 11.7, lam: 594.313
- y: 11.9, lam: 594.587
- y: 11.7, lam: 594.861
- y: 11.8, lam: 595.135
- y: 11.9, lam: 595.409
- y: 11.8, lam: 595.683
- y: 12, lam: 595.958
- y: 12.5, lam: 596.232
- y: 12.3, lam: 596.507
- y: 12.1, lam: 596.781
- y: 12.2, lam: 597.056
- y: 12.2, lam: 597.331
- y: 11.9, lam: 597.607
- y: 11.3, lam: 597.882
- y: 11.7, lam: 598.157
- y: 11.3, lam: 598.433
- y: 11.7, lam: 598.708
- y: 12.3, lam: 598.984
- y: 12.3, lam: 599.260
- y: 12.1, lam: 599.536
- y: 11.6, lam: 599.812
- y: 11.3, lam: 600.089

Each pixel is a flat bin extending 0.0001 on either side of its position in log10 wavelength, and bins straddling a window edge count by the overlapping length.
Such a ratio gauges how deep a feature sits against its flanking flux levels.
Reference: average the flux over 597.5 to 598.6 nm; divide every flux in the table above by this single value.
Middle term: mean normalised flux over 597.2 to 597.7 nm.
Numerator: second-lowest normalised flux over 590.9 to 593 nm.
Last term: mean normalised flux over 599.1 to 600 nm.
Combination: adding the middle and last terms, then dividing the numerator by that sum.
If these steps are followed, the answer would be 0.47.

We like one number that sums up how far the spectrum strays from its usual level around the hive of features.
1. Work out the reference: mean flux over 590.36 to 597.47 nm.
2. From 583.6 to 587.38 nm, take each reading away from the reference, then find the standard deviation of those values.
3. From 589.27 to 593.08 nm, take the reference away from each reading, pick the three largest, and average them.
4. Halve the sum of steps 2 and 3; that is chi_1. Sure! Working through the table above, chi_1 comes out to 0.2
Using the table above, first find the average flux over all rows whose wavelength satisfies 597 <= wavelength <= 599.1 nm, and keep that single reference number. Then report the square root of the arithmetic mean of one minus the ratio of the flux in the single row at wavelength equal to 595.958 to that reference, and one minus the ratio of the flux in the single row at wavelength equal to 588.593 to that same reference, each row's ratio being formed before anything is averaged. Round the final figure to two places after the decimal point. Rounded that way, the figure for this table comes 0.31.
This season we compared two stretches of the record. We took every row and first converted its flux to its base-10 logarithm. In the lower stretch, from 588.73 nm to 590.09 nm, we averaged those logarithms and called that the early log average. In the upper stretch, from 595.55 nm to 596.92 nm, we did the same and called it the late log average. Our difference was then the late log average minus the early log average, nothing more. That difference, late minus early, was 0.28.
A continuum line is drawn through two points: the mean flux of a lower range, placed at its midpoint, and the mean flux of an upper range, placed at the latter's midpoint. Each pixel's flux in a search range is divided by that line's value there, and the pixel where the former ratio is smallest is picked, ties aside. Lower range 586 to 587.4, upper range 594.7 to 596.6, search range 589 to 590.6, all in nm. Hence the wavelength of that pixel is 589.136 nm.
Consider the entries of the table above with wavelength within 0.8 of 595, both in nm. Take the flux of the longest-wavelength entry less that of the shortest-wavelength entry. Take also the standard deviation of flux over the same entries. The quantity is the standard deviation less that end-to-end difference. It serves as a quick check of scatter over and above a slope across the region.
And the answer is 0.0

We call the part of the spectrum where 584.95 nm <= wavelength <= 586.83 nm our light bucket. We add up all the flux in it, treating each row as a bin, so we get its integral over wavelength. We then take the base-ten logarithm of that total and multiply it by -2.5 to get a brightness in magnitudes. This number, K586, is -3.34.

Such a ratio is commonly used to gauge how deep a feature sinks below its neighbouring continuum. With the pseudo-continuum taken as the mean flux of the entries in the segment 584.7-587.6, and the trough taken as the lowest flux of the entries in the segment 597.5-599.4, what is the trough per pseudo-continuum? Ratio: 0.970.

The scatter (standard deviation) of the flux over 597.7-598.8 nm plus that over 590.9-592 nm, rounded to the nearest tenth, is 0.5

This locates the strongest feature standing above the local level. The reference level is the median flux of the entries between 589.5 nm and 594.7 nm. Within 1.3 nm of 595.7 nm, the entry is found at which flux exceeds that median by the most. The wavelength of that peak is 596.232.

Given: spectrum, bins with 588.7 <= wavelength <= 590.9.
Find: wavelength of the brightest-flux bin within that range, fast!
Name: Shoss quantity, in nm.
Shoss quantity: 590.766 nm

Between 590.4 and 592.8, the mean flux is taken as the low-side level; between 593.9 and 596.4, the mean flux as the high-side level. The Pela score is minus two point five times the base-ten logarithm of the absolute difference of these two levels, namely 1.3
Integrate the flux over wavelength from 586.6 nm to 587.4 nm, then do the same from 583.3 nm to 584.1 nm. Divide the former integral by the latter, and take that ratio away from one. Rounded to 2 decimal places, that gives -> 0.02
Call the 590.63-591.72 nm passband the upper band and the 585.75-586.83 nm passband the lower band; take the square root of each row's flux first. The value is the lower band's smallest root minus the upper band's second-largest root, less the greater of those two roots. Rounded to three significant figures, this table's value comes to -3.51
